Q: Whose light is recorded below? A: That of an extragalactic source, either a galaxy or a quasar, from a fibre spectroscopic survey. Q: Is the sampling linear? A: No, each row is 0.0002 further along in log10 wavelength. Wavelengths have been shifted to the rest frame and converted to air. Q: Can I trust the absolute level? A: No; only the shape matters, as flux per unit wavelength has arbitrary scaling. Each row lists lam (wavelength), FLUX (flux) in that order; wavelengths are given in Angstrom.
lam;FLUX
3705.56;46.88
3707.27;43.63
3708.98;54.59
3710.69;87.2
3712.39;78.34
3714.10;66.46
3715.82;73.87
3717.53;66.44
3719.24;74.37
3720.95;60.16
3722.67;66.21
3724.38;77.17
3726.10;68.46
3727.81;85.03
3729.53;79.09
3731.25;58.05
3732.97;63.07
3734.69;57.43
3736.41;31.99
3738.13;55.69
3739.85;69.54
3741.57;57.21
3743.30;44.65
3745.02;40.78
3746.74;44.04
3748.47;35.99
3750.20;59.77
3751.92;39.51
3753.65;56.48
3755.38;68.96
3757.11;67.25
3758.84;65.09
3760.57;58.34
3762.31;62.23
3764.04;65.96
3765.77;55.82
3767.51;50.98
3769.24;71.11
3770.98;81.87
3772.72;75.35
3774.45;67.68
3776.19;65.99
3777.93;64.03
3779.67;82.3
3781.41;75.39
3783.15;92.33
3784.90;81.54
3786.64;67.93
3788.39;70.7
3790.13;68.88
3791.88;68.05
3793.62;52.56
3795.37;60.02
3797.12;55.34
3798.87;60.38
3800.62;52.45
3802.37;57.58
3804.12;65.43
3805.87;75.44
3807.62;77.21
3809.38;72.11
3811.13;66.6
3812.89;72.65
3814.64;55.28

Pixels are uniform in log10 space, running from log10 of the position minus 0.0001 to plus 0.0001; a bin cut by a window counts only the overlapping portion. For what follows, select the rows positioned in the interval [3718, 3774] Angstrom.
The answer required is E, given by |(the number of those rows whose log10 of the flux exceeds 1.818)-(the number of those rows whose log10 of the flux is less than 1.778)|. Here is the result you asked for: 2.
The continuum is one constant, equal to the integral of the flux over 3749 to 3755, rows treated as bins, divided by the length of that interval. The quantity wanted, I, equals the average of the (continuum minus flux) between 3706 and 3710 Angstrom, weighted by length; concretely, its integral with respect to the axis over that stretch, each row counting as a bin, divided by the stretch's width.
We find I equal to 2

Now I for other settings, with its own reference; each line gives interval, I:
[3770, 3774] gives -25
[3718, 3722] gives -15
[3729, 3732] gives -15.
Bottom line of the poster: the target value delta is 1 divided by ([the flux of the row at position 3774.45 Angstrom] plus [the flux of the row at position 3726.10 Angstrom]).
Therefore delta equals 0.0073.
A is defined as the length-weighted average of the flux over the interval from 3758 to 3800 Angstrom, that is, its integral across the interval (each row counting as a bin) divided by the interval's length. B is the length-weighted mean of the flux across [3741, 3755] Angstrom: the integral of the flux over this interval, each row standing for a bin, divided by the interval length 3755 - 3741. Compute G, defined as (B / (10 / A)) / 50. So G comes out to 6.4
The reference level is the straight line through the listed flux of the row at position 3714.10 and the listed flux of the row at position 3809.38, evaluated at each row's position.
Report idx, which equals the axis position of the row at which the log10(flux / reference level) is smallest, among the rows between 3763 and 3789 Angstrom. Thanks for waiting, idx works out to 3767.51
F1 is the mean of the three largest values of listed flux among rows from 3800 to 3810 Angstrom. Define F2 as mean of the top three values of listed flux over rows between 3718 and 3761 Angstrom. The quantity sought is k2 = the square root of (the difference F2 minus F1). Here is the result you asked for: 2.35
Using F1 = 74.9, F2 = 80.4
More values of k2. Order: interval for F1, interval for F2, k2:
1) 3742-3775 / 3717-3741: 2.08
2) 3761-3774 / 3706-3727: 2.19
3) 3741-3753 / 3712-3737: 5.19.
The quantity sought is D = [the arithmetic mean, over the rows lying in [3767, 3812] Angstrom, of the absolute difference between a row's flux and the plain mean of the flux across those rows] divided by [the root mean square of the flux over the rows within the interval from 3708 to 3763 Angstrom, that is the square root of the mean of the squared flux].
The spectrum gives 0.13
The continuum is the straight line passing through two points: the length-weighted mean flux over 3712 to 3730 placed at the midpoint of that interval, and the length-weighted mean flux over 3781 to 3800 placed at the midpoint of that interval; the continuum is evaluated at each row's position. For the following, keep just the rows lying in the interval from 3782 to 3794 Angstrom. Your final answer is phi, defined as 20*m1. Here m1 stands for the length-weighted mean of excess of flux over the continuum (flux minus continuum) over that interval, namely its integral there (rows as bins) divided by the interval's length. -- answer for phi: 88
